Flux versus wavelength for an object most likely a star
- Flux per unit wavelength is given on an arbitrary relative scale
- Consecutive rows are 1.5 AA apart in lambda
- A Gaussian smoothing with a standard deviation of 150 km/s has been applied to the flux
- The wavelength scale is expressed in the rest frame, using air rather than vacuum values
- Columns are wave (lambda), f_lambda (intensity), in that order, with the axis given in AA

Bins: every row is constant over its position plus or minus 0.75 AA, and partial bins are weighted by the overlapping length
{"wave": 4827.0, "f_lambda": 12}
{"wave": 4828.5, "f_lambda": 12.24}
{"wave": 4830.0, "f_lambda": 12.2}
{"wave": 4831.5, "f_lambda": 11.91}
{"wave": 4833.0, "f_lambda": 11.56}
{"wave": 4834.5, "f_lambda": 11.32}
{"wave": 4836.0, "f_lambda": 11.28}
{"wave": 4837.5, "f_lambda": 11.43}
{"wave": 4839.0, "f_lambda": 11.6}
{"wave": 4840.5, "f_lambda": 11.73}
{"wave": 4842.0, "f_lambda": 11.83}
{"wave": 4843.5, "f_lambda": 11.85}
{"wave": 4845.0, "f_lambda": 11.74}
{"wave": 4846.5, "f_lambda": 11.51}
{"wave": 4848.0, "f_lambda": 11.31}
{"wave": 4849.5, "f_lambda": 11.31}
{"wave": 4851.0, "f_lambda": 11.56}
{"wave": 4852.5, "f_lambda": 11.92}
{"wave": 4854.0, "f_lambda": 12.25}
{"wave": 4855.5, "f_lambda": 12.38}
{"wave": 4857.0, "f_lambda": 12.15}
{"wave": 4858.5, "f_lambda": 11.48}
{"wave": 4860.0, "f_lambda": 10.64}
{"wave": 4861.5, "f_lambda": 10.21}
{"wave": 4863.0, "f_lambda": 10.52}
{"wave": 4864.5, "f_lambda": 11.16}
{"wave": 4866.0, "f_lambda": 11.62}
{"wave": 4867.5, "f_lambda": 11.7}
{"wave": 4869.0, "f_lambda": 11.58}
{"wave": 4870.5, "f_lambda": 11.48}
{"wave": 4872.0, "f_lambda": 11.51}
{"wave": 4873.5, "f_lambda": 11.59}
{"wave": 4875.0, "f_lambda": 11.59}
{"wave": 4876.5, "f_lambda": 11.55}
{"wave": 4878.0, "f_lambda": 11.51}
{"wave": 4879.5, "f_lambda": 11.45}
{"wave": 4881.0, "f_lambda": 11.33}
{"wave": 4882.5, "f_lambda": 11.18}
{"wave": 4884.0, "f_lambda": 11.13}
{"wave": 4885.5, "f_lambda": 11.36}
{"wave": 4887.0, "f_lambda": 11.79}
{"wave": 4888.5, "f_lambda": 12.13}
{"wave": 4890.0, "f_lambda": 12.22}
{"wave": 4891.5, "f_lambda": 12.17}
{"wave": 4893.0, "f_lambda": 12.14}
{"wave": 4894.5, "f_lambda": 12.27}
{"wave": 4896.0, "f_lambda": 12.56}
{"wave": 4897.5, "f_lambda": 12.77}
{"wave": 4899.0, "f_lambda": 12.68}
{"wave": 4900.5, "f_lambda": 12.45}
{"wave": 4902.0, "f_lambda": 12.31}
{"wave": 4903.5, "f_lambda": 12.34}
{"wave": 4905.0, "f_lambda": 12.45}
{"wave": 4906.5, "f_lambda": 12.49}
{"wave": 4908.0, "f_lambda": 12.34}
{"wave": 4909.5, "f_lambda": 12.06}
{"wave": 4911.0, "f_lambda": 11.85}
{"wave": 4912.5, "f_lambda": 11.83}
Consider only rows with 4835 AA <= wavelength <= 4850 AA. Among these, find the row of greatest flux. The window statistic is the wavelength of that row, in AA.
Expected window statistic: 4843.5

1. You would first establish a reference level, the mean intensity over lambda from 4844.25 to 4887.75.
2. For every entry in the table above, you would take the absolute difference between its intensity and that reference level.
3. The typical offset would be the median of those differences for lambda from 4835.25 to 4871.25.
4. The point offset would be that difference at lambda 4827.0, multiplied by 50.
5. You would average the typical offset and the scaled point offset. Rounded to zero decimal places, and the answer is 13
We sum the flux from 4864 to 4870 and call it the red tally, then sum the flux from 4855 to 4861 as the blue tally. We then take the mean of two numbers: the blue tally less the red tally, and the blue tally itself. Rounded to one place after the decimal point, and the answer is 23.6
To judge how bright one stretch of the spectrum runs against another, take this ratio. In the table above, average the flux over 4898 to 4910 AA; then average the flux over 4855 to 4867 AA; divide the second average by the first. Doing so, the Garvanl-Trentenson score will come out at 0.91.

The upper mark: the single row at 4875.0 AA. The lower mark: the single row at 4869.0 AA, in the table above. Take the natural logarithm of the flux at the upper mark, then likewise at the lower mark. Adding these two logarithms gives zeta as 4.90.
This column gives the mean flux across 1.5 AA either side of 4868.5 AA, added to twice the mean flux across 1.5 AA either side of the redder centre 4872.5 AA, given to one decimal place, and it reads 34.7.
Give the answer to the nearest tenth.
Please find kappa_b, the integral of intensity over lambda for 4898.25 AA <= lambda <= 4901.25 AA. 37.7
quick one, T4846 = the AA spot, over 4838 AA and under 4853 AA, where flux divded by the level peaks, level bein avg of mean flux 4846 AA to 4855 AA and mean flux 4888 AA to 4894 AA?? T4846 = 4852.5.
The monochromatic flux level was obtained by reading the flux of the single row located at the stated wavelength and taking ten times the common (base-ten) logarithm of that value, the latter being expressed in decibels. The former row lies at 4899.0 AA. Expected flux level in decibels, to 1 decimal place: 11.0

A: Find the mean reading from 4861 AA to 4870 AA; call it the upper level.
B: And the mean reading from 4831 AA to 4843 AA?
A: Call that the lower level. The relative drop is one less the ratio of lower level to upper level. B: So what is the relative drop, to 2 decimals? -0.04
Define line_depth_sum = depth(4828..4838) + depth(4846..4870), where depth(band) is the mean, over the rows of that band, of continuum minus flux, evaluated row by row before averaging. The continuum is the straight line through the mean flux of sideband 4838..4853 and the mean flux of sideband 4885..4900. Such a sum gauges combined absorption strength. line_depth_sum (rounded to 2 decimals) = 0.10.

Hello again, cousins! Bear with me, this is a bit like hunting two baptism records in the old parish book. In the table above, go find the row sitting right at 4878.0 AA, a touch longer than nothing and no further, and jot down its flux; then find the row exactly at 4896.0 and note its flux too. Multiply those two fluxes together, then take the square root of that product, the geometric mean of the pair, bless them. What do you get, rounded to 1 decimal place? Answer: 12.0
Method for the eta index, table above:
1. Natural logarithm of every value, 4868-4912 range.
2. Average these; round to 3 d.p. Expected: 2.479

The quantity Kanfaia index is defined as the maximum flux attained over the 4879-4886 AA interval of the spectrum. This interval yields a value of 11.45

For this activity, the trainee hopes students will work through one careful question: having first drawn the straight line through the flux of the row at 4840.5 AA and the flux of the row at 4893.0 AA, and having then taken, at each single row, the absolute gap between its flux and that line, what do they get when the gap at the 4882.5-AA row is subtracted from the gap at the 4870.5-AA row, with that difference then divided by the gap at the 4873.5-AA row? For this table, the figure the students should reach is -0.99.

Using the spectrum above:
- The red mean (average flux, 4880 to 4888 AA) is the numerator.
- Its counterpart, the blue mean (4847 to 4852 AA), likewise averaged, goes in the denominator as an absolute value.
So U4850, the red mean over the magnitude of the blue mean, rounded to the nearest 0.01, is 1.00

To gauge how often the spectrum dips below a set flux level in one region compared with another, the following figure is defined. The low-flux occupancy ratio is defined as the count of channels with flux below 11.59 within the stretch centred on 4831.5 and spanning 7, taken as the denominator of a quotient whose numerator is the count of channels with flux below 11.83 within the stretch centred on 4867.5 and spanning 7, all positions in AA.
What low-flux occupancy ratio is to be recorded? 2.5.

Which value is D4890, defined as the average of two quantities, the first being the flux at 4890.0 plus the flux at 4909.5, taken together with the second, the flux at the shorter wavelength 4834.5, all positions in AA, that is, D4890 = 17.8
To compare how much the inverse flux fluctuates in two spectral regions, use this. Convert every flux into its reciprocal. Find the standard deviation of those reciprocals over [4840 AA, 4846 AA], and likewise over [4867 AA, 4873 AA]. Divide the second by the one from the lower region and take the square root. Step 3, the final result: 1.3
